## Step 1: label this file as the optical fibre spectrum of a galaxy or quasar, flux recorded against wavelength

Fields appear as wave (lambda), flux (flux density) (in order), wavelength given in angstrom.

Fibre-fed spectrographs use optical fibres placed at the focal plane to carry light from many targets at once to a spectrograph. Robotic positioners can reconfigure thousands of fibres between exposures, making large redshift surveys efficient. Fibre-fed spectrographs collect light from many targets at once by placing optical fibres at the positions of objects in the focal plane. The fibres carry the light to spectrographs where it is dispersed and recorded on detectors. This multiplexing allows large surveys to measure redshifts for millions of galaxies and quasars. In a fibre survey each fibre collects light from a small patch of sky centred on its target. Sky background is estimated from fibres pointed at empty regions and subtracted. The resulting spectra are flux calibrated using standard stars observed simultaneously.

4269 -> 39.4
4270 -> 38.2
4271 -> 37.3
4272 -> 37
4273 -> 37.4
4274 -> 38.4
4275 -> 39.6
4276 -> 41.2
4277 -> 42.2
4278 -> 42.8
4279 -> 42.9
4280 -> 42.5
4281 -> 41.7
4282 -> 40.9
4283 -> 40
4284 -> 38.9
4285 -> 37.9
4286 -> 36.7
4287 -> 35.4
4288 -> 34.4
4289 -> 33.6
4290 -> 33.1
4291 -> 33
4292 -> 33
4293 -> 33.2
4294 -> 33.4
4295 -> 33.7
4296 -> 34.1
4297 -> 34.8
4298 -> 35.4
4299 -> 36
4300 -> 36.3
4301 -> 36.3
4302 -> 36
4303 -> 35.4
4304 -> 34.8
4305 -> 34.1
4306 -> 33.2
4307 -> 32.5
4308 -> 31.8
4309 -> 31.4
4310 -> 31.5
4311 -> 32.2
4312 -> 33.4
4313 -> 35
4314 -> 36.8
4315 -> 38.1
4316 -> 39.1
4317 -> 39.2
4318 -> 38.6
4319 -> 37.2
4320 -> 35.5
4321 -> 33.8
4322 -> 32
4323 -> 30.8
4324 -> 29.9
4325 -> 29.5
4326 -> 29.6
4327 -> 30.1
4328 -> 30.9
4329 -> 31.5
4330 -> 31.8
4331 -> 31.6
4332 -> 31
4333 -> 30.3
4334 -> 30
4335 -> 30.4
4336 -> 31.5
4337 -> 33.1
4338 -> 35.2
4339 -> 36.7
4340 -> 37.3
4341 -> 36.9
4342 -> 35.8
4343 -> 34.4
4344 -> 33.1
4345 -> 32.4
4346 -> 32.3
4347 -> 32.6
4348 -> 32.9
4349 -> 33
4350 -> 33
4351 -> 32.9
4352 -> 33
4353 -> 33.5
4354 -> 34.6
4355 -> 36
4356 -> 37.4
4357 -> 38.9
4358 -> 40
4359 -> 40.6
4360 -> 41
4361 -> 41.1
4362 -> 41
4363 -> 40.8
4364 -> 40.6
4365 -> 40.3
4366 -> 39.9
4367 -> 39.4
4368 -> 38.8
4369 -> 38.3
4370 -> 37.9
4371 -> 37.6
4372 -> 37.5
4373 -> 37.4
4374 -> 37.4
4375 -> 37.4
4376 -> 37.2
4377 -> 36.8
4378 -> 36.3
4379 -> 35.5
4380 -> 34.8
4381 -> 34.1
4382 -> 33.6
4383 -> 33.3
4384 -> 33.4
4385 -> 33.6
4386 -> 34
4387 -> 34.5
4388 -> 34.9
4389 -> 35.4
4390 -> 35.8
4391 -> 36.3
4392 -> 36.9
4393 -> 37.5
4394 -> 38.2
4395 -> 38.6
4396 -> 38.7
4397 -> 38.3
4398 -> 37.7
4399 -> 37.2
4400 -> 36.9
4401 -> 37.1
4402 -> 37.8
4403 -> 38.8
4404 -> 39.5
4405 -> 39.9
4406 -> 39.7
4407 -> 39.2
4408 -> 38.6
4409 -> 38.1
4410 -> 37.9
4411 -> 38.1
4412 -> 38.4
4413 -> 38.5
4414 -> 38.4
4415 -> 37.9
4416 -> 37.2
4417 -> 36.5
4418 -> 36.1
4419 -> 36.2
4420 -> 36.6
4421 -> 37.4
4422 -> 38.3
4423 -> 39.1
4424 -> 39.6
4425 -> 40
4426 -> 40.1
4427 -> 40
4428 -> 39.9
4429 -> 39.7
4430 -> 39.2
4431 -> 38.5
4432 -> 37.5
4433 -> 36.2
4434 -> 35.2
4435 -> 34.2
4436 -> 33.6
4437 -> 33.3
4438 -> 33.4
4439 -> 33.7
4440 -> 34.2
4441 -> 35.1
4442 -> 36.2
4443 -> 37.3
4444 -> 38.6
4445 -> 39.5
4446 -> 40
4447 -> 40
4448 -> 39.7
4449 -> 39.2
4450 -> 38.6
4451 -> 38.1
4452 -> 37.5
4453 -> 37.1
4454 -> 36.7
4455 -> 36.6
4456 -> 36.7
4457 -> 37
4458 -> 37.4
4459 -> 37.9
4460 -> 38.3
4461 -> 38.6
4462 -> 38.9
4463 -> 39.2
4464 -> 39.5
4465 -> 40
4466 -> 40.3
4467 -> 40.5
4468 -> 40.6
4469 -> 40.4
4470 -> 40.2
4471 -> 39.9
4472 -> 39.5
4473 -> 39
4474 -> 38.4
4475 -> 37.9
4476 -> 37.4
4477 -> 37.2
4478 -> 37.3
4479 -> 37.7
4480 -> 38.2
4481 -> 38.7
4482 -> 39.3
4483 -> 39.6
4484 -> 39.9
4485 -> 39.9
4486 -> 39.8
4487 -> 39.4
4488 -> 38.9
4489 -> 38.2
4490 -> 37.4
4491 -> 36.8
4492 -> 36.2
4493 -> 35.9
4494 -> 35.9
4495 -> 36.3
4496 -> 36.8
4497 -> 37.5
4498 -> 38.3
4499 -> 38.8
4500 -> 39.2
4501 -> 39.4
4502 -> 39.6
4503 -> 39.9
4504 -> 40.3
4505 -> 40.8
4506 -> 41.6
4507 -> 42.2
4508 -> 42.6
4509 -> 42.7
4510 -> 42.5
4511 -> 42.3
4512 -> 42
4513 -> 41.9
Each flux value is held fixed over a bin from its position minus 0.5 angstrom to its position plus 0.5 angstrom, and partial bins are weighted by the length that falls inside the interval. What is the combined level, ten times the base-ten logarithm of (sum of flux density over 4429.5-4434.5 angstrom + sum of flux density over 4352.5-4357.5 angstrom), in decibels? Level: 25.6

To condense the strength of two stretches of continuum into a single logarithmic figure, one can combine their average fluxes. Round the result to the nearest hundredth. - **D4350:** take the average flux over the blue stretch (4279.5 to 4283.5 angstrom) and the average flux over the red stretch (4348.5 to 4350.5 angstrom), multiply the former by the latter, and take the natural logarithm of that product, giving 7.22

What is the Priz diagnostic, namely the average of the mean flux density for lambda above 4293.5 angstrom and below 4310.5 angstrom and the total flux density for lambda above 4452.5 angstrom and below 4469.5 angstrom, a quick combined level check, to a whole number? 345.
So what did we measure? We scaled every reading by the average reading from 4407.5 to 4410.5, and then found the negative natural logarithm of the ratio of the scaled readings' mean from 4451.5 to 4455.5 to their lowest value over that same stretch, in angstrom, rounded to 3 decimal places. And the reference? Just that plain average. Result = -0.010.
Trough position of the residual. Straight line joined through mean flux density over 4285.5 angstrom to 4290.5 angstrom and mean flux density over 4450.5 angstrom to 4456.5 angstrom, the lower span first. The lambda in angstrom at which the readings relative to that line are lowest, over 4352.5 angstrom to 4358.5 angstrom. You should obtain 4353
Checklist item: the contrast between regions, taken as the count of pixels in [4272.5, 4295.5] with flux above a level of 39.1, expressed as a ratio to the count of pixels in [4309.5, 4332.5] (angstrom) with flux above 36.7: 1.5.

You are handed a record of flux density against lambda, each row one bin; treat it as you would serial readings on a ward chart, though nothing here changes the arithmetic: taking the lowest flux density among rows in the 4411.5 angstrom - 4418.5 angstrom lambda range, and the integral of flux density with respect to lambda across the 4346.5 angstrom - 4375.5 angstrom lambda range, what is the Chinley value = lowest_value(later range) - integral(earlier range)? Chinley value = -1049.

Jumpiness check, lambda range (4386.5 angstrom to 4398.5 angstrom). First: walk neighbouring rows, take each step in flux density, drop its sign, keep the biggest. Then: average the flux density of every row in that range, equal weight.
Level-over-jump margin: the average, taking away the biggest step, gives 36.2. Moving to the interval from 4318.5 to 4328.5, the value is 30.1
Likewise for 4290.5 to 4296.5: 33.0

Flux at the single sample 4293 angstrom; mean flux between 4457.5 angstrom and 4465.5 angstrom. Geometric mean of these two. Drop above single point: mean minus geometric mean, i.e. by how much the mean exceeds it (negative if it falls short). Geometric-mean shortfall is 2.9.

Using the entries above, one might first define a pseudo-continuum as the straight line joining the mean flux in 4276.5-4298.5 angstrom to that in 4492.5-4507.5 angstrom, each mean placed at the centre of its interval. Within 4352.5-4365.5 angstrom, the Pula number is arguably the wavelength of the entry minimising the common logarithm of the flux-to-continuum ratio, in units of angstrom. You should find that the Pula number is 4353 angstrom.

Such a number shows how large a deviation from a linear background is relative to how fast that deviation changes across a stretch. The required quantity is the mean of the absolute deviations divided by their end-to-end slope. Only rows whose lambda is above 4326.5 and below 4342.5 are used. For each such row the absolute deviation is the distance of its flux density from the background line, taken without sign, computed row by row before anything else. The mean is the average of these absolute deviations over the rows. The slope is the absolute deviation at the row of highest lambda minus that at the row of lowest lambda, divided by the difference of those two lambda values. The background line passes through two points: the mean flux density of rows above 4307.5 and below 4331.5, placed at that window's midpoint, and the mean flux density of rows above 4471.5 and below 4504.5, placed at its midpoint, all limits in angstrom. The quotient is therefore -22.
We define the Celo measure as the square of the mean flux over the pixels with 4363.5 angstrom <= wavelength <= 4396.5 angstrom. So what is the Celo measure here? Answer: 1349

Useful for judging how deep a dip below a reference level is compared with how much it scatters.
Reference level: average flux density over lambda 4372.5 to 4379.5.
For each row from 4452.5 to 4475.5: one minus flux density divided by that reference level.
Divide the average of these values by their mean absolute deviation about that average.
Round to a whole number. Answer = -2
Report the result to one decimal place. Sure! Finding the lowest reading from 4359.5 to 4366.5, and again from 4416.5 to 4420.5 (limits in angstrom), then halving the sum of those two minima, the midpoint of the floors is 38.0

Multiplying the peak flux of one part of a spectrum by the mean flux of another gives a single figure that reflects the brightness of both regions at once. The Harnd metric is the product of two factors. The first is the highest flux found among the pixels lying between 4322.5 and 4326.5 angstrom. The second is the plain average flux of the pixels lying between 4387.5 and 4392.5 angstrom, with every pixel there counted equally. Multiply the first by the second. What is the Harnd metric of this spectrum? 1104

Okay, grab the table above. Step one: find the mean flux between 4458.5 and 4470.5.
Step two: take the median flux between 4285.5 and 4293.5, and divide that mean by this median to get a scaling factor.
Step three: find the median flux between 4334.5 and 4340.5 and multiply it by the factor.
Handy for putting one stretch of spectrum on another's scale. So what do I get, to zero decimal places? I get 40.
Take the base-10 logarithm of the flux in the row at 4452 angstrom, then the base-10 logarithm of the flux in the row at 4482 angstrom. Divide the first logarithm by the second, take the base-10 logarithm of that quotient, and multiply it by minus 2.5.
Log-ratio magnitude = 0.014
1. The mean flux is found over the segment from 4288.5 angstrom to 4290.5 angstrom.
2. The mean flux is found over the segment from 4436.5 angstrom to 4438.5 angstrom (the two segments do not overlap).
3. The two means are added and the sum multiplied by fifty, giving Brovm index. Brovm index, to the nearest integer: 3335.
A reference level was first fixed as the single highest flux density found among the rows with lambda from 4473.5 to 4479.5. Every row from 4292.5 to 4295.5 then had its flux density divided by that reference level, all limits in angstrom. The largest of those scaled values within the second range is 0.88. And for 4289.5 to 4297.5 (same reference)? 0.91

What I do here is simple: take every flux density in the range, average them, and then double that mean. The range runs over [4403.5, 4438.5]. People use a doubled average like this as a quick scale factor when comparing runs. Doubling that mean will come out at 76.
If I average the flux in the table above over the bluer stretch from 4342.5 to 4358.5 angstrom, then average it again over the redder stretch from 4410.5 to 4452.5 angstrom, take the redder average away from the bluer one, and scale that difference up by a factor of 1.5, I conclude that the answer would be -5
